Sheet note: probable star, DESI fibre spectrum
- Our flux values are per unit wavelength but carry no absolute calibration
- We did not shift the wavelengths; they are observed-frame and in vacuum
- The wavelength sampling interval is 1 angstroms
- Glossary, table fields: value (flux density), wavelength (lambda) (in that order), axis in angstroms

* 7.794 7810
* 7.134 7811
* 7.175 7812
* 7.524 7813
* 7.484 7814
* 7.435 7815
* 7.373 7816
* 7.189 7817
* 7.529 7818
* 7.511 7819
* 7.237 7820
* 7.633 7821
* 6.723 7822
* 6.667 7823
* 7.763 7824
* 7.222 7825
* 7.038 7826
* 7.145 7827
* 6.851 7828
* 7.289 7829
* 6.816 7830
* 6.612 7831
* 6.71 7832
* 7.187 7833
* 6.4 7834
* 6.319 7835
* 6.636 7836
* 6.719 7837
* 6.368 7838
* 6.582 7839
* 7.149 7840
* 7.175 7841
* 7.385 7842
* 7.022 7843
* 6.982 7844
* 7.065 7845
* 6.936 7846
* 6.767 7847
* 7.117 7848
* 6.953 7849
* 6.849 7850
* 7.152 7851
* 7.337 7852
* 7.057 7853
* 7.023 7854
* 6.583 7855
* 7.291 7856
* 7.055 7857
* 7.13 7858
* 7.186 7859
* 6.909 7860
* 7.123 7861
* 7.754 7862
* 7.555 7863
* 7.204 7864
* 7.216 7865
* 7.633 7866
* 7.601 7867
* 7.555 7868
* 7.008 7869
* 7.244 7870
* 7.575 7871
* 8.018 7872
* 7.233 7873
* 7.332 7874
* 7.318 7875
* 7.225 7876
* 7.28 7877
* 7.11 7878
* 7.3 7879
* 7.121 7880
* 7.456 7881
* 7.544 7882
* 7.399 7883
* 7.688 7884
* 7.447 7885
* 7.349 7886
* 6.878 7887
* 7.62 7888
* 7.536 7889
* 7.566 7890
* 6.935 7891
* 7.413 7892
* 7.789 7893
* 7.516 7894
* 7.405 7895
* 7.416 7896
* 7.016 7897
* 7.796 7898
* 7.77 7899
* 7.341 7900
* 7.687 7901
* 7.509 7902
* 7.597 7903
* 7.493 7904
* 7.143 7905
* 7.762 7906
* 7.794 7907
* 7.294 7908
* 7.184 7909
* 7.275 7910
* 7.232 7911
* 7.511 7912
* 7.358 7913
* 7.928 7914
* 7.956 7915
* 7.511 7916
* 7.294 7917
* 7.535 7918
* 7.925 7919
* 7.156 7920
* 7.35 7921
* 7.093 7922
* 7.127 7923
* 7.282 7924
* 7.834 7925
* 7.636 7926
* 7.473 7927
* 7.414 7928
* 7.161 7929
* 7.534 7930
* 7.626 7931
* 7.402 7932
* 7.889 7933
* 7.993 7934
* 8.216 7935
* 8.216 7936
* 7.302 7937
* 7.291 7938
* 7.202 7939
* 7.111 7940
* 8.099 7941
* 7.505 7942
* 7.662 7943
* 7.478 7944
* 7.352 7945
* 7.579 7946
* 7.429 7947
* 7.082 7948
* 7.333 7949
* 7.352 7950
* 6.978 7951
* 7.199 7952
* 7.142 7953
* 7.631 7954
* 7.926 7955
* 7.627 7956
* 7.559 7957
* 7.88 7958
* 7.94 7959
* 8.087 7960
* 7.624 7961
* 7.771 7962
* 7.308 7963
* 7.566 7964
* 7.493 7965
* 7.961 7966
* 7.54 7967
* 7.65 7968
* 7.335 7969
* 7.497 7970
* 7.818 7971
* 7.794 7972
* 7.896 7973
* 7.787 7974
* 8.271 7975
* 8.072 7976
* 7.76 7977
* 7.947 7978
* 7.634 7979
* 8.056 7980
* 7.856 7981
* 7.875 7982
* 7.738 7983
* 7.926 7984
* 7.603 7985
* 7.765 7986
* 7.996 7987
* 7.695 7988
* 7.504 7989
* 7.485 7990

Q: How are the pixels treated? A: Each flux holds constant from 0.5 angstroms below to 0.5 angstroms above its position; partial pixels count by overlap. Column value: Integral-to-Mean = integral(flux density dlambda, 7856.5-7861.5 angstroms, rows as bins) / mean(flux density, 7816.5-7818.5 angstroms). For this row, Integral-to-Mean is 4.8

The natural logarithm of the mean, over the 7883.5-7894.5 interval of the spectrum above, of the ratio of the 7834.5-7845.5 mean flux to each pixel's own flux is -0.079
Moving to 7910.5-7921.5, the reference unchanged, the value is -0.092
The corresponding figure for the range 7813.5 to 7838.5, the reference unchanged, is -0.022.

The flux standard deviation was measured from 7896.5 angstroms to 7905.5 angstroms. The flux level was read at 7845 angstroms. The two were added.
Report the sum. 7.3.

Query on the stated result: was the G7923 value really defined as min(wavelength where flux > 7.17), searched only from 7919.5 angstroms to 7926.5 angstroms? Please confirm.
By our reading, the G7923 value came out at 7921 angstroms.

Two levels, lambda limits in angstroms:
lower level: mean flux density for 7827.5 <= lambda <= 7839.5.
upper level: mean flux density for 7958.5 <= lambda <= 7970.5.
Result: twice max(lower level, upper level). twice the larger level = 15.3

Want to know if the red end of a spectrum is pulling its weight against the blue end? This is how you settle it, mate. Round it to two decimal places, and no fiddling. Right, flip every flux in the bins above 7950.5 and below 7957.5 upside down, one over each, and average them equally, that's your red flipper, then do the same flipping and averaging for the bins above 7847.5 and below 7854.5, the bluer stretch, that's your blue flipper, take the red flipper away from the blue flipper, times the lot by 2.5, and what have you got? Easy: 0.02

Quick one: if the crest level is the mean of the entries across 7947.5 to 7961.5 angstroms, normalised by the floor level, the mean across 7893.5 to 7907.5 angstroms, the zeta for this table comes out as 1.00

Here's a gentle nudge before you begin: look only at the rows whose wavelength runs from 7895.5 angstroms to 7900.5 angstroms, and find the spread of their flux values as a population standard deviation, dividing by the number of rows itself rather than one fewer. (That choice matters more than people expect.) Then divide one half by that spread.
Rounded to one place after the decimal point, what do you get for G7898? 1.7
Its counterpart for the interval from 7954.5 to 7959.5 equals 3.1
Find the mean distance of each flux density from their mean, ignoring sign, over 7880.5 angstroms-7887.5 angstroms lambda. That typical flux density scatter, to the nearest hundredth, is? 0.16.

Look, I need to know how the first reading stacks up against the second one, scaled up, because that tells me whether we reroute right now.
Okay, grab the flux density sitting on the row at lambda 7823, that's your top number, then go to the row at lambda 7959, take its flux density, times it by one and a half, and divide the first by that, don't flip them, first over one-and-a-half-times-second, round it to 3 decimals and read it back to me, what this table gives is 0.560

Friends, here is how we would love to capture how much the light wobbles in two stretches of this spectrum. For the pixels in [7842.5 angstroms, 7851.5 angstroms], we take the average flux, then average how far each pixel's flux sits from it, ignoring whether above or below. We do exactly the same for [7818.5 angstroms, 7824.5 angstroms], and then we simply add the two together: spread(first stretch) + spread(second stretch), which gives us 0.47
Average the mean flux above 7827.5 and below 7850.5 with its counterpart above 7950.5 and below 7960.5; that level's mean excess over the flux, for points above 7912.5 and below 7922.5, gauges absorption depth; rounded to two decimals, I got -0.28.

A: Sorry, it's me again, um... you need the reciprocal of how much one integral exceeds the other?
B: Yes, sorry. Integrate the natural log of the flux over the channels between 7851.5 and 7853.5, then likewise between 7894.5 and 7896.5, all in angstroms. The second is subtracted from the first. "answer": -17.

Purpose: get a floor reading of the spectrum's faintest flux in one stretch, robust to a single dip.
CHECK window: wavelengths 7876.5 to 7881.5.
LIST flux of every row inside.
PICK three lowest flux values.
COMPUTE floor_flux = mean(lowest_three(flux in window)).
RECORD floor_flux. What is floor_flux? 7.2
